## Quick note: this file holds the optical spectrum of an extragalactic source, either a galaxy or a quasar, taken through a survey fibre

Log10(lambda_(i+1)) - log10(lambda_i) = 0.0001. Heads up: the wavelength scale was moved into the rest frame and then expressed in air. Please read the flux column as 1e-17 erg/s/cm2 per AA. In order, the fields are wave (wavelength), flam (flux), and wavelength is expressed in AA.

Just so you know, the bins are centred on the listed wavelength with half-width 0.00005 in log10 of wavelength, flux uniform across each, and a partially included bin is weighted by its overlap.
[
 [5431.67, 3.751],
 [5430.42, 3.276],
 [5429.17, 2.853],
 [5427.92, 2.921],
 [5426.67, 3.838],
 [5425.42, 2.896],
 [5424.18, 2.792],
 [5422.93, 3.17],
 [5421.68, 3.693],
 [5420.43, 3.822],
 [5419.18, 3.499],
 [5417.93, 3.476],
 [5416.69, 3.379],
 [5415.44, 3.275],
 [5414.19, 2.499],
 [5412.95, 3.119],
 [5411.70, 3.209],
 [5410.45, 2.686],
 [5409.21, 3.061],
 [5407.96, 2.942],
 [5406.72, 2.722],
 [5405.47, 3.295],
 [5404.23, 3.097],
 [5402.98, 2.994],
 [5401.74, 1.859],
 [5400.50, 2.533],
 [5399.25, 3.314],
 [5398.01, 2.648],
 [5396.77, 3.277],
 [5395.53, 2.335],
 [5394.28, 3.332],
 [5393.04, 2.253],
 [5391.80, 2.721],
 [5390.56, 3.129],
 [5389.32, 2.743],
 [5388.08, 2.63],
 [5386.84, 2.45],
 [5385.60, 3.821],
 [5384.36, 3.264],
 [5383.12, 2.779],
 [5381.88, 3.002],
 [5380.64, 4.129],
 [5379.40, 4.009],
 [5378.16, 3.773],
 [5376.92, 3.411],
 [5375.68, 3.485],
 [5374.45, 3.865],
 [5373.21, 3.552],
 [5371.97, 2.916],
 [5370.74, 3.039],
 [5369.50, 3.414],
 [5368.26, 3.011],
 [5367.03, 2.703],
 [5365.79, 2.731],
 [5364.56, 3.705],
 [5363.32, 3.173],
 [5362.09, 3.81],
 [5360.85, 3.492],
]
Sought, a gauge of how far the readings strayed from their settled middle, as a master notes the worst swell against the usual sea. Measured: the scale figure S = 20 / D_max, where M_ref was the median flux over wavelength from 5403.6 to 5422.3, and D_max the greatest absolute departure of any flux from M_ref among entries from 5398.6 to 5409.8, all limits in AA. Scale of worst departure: 15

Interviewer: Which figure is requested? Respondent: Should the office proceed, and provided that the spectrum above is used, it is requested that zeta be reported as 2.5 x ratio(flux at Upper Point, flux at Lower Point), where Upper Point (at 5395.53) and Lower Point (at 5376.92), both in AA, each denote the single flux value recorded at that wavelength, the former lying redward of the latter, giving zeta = 1.7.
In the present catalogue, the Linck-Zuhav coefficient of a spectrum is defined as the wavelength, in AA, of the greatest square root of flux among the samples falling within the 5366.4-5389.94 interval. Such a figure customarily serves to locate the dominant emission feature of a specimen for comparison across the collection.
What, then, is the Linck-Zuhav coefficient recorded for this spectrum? 5380.64 AA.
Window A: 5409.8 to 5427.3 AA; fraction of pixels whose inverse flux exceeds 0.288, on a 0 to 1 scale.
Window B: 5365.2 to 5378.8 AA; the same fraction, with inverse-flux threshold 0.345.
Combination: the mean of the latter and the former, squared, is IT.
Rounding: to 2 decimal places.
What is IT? 0.17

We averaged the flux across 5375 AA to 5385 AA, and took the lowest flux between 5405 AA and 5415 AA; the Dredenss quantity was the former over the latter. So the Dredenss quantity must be 1.4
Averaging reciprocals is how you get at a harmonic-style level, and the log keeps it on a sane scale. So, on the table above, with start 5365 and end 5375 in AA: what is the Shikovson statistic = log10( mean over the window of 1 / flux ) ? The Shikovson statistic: -0.49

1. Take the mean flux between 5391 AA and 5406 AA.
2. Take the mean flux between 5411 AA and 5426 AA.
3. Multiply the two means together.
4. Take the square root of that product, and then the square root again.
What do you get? 1.736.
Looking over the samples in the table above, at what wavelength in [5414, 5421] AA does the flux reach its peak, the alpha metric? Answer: 5420.43 AA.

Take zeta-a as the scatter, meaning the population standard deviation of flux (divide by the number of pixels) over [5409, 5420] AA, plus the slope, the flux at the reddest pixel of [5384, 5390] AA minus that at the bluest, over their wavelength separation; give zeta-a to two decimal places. 0.22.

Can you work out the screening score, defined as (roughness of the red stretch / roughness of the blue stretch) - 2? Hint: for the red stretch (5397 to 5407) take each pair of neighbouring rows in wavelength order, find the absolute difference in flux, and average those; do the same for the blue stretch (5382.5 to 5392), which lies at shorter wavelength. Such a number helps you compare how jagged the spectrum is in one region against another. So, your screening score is -0.82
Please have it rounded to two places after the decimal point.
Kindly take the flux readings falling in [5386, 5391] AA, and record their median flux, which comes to 2.69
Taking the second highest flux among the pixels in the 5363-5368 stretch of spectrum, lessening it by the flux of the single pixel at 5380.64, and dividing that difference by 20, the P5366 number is -0.048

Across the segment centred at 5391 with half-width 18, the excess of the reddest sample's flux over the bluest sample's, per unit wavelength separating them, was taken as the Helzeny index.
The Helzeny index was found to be -0.018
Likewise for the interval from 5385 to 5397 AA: -0.049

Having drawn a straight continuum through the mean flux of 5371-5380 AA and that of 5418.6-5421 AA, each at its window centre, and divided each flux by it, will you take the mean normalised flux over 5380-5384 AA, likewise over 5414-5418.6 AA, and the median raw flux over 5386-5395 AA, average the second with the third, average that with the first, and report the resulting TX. 1.36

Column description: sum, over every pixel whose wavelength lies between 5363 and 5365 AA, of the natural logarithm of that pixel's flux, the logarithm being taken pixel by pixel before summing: 2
